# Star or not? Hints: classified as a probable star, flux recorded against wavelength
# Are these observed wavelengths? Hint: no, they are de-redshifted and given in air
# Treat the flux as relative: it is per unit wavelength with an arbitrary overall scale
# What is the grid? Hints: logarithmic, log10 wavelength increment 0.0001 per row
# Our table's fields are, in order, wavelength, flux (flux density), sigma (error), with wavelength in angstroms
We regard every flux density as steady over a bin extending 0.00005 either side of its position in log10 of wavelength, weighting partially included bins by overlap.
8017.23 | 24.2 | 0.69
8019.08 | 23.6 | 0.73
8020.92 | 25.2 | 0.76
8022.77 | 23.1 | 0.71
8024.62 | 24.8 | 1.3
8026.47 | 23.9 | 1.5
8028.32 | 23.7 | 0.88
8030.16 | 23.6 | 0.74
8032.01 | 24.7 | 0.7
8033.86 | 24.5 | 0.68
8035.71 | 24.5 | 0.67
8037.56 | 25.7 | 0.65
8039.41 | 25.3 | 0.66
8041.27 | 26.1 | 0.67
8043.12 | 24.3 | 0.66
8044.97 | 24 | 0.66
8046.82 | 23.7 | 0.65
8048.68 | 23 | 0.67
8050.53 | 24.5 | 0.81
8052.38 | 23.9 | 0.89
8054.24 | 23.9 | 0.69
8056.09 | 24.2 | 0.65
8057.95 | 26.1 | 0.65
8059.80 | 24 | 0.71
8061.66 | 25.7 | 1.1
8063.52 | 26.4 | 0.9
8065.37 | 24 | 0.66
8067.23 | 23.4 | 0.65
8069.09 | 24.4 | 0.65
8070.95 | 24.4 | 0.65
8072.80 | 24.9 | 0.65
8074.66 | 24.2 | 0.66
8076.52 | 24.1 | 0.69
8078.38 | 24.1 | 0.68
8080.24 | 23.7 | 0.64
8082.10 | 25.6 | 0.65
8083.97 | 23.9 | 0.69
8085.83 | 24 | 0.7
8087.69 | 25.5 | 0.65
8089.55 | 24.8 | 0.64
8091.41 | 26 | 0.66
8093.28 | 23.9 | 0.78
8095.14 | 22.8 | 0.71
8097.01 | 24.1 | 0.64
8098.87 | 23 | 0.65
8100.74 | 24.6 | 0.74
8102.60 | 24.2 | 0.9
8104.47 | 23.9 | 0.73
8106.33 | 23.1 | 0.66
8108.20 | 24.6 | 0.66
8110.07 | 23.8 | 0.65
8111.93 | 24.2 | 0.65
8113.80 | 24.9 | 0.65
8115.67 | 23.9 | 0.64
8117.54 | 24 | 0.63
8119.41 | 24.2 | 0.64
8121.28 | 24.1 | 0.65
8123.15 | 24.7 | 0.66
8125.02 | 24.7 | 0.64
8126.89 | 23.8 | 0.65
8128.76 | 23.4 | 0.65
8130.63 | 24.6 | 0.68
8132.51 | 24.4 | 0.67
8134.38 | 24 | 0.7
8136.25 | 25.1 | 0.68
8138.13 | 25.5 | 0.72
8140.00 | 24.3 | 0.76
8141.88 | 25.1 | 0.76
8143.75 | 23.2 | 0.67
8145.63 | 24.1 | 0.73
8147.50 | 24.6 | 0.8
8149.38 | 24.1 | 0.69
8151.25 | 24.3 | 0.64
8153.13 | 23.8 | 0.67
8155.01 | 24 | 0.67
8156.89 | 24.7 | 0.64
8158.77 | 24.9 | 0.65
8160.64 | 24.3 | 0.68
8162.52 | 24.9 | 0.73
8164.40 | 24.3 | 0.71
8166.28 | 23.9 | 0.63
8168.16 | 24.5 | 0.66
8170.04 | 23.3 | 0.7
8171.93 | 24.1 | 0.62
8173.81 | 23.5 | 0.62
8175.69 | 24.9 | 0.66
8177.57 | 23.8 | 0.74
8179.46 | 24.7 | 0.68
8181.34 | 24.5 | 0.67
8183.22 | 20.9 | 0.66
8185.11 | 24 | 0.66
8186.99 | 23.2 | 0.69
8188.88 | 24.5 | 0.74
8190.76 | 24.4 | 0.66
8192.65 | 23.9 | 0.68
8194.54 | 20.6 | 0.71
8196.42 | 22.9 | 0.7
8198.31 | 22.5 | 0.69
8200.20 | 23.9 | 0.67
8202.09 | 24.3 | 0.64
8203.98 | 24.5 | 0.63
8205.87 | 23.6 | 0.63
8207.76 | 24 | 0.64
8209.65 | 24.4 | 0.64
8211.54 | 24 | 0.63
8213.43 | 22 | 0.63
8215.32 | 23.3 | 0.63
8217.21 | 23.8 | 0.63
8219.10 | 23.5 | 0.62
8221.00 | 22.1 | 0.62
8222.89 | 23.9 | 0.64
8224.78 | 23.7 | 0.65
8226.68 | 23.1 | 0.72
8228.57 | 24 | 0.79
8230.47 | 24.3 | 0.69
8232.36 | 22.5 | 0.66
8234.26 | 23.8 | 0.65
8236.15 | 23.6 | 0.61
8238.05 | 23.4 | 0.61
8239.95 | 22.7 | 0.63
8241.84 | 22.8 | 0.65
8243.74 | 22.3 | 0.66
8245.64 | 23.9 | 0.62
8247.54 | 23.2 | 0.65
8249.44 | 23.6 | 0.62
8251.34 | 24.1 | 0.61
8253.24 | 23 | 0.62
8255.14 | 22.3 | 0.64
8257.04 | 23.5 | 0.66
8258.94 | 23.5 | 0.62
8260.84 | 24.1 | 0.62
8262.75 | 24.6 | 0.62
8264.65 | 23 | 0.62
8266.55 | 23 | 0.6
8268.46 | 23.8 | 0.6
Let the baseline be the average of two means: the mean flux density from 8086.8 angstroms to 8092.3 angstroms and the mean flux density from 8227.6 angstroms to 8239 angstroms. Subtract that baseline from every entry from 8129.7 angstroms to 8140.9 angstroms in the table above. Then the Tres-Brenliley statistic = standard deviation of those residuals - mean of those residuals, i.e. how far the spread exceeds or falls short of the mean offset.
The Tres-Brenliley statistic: 0.4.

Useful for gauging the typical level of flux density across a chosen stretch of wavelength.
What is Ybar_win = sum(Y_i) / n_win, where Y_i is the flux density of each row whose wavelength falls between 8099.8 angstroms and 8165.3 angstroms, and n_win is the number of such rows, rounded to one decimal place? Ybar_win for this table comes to 24.3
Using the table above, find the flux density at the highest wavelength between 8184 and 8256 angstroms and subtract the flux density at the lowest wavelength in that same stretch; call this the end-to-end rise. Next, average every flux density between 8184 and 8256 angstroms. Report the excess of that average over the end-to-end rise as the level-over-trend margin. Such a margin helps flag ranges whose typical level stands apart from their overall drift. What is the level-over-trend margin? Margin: 25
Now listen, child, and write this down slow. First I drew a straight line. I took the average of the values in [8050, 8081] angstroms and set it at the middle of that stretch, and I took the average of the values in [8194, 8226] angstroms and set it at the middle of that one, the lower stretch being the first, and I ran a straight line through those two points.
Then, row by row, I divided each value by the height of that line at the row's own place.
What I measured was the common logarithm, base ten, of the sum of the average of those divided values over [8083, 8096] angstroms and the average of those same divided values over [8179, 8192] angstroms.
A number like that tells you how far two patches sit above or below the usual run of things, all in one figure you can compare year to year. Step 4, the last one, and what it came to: 0.304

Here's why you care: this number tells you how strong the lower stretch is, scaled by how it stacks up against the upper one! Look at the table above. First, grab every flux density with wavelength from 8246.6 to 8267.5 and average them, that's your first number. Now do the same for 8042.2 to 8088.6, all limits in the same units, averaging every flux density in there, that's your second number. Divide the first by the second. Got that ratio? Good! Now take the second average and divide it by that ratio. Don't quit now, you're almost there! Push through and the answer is 25.4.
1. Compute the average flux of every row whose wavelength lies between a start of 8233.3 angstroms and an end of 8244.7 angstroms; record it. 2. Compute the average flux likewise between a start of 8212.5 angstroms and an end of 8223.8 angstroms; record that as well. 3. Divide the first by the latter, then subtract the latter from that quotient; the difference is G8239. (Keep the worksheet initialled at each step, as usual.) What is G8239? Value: -22.1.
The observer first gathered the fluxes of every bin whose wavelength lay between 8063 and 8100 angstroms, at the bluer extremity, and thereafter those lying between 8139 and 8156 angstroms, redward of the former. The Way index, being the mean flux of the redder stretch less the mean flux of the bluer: -0.2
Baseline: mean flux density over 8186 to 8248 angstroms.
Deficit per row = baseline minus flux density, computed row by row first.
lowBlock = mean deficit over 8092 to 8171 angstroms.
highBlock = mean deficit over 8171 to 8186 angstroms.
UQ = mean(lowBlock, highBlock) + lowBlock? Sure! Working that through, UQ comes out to -1.4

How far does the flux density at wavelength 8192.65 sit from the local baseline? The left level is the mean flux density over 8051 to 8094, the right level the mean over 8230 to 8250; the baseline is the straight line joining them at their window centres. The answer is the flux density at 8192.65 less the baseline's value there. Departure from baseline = 0.3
